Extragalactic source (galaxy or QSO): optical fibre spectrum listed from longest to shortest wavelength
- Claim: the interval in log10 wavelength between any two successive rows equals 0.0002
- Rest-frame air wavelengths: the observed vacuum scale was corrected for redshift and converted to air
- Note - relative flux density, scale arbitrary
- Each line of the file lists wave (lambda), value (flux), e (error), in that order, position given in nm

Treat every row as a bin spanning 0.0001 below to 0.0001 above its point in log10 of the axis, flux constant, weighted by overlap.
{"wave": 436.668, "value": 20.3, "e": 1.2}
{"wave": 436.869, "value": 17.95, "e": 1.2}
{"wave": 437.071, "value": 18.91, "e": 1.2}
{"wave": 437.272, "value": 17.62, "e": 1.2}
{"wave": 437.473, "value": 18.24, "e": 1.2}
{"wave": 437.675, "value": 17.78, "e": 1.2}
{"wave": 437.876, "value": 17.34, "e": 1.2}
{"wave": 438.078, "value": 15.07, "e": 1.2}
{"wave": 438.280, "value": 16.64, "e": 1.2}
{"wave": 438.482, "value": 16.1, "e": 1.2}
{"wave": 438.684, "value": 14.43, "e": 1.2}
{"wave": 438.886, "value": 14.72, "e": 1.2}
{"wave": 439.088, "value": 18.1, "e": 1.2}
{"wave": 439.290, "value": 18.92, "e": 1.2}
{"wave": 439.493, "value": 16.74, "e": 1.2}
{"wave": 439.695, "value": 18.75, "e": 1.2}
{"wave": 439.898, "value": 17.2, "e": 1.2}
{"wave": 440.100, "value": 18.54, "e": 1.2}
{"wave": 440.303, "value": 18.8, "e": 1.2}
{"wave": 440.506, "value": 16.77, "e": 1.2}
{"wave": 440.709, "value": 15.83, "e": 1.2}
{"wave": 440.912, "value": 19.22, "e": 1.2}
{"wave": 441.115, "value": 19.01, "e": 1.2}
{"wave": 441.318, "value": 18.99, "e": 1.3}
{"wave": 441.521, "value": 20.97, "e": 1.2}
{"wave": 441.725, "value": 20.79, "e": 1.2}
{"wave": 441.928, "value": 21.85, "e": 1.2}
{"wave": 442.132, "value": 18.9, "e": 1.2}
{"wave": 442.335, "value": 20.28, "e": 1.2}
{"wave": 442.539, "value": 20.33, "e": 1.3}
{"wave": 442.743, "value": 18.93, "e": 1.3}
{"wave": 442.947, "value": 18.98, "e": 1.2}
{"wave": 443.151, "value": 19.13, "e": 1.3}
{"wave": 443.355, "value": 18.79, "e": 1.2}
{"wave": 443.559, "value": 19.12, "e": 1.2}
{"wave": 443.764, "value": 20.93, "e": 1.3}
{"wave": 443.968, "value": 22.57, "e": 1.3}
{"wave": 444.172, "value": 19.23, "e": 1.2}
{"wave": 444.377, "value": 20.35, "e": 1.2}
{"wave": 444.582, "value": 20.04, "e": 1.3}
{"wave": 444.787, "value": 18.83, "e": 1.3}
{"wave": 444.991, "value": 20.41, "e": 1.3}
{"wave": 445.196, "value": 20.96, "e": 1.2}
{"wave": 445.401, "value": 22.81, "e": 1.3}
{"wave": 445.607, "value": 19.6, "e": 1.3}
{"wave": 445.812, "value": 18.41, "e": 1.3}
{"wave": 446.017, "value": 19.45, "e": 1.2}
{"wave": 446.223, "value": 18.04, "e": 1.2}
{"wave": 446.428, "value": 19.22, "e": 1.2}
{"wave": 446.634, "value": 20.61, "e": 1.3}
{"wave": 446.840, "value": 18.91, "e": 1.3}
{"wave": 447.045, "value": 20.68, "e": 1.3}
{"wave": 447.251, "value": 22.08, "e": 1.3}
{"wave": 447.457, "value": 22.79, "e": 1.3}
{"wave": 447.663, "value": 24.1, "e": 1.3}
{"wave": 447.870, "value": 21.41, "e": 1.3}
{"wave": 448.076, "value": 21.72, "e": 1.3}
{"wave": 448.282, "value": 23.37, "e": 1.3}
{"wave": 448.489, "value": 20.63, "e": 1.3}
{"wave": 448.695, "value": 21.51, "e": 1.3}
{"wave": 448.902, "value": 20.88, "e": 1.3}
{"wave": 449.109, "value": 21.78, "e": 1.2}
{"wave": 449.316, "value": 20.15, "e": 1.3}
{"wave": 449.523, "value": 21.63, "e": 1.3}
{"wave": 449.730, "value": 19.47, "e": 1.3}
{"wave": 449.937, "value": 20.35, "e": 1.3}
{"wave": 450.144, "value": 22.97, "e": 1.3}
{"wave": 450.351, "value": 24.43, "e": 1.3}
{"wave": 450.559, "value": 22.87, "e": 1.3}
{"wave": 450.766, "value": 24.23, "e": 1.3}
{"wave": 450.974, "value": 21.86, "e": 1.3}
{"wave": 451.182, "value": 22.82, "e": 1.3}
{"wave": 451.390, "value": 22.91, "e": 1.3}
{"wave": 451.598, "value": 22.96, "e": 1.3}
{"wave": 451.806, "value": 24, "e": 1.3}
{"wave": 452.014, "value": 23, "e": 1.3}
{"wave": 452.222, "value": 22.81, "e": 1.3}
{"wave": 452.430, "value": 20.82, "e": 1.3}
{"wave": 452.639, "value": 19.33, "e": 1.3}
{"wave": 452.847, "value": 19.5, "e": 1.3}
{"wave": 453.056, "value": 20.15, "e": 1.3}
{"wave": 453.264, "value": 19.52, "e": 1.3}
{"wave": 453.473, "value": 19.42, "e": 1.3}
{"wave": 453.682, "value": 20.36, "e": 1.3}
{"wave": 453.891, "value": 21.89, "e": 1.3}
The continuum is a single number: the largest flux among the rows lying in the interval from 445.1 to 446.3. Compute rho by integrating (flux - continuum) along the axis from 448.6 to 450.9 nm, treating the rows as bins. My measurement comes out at -2.2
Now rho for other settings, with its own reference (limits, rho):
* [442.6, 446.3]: -11.0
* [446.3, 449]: -3.9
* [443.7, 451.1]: -12.6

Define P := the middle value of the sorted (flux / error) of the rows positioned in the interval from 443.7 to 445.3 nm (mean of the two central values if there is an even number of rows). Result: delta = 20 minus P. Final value 3.94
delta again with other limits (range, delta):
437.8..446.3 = 4.37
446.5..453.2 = 3.24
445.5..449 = 3.94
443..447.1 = 4.12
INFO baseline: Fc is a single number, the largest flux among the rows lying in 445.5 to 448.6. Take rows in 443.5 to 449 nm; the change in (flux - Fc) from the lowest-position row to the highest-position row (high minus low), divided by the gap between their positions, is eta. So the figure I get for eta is 0.3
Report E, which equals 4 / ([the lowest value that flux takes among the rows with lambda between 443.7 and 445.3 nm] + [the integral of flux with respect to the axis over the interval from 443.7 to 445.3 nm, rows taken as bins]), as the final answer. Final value 0.078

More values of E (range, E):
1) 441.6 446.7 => 0.033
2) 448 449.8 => 0.069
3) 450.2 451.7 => 0.071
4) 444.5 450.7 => 0.027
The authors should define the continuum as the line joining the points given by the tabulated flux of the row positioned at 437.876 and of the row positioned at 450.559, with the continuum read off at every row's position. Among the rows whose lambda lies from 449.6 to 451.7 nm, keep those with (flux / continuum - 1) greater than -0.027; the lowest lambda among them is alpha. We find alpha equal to 450.144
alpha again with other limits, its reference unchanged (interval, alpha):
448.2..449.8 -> 448.282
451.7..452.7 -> 451.806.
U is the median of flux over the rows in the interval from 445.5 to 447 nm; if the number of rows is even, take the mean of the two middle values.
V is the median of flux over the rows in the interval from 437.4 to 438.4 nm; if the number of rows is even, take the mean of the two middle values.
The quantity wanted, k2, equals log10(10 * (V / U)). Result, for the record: 0.96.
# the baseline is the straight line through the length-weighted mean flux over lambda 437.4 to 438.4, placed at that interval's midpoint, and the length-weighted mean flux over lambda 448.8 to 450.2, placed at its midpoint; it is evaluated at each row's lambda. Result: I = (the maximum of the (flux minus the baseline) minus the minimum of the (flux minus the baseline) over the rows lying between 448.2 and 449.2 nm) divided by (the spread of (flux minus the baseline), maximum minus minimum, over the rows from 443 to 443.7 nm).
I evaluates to 6.8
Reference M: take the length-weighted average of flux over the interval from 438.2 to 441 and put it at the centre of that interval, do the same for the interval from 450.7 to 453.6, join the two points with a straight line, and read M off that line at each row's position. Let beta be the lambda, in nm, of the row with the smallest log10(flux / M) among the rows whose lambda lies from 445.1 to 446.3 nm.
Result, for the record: 446.223 nm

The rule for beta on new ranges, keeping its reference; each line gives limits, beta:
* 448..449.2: 448.489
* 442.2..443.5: 443.355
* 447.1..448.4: 447.870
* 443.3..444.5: 443.355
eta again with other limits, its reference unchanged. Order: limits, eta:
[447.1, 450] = -0.6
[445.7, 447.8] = 3.1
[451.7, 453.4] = -3.1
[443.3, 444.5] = 1.5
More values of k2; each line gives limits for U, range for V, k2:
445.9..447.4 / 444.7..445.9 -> 1.01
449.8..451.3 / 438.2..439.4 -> 0.85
